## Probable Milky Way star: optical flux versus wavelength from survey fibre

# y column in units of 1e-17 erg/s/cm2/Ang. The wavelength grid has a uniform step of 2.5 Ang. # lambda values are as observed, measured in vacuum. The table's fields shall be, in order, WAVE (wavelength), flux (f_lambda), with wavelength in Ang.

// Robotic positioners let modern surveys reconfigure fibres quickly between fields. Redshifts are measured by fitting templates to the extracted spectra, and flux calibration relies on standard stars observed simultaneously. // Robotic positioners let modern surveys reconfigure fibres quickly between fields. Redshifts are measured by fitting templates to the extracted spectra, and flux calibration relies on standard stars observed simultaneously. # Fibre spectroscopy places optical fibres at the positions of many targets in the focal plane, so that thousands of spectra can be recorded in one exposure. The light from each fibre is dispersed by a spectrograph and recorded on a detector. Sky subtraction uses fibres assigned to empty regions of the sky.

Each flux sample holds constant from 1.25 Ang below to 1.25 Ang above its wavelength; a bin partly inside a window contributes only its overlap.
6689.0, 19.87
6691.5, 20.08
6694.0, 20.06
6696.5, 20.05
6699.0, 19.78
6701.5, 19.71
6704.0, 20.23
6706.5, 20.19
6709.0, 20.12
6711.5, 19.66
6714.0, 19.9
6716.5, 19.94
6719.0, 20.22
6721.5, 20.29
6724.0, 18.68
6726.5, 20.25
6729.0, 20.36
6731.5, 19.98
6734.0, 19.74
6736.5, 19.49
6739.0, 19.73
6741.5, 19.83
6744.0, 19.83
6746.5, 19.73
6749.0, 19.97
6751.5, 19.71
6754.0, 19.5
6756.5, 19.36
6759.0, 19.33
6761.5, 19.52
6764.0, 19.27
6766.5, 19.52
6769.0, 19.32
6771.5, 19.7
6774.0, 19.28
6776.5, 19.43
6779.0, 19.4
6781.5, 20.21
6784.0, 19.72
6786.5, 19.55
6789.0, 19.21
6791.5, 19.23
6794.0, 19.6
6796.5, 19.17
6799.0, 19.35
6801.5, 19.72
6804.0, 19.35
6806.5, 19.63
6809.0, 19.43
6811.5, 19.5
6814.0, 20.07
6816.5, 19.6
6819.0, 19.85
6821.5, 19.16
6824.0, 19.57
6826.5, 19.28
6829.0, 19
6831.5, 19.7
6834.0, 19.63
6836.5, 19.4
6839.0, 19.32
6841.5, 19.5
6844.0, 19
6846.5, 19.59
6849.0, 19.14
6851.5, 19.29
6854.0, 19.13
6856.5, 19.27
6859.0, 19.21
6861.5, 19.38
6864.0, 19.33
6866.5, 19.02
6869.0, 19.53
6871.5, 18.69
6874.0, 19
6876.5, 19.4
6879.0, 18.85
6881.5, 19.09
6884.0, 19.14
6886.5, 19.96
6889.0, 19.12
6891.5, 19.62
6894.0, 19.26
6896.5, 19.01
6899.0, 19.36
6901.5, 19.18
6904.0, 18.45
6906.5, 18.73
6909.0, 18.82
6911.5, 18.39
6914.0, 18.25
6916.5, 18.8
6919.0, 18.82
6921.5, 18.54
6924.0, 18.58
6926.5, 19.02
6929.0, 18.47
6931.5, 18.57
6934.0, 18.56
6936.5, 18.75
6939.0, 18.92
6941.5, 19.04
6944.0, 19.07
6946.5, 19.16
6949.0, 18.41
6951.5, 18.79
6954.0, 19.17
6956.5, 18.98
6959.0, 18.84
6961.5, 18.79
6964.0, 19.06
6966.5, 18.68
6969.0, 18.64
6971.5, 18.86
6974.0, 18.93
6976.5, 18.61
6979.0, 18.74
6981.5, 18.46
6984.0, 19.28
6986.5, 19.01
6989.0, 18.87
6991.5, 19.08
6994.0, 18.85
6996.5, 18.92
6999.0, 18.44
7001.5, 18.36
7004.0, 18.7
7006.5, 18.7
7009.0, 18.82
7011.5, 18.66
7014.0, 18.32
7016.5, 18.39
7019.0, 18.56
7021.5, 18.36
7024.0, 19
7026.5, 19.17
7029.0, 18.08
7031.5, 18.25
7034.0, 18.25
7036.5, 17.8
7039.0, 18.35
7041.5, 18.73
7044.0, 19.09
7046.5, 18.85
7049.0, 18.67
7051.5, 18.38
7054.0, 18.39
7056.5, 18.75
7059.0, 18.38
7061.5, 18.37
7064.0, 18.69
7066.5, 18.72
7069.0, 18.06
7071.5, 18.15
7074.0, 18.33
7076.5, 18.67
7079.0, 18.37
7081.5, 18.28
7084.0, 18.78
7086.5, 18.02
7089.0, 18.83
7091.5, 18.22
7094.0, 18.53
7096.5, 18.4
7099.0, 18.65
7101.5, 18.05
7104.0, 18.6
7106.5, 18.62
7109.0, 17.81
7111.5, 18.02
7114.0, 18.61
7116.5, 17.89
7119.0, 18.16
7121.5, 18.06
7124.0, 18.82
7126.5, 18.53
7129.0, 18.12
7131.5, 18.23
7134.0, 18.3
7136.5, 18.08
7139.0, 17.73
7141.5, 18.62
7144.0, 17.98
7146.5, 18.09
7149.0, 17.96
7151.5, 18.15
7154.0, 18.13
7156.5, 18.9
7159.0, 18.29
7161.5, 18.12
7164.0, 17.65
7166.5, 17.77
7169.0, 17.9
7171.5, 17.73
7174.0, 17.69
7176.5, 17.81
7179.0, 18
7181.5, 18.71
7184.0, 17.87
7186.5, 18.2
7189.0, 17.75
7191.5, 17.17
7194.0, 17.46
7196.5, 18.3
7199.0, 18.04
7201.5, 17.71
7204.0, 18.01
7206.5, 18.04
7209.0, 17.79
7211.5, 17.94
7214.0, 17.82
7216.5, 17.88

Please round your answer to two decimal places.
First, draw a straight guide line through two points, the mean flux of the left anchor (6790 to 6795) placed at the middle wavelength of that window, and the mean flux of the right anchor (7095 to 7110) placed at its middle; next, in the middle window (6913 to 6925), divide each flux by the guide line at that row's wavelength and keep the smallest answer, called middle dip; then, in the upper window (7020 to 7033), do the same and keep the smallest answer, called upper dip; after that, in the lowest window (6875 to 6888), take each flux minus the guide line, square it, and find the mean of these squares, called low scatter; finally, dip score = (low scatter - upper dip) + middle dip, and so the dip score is 0.17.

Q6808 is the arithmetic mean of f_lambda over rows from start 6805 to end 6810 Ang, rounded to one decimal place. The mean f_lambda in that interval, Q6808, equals 19.5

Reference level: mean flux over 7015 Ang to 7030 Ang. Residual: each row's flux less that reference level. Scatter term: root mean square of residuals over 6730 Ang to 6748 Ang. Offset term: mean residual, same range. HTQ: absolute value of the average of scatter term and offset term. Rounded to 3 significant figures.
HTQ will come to 1.17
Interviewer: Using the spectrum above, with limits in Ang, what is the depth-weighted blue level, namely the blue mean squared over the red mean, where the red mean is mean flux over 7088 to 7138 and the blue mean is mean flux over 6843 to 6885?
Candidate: 20.1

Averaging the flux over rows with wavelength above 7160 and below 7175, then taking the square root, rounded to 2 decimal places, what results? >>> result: 4.22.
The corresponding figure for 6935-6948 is 4.36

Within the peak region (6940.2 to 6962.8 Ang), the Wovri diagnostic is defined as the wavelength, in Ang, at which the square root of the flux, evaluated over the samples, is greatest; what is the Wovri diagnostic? 6954.0 Ang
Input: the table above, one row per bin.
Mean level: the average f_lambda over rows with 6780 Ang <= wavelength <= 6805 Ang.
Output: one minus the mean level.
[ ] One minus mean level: -18.5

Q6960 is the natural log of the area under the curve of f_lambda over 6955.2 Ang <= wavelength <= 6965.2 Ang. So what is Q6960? 5.24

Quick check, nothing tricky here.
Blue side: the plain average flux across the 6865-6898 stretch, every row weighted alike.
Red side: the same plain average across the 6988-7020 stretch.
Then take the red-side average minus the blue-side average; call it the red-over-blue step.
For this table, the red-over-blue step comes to -0.5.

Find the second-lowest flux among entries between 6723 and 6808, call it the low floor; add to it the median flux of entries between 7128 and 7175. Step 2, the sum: 37.3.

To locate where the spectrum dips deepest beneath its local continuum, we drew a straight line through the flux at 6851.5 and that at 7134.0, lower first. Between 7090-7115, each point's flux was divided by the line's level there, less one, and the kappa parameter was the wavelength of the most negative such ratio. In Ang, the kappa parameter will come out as 7109.0 Ang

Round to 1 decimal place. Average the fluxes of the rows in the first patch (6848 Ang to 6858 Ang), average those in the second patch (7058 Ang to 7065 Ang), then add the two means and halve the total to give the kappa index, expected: 18.8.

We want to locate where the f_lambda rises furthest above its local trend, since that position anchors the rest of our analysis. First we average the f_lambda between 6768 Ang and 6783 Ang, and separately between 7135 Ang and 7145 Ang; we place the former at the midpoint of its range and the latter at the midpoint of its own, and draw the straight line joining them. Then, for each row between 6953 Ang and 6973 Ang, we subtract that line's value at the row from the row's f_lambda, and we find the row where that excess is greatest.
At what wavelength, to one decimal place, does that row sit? 6954.0 Ang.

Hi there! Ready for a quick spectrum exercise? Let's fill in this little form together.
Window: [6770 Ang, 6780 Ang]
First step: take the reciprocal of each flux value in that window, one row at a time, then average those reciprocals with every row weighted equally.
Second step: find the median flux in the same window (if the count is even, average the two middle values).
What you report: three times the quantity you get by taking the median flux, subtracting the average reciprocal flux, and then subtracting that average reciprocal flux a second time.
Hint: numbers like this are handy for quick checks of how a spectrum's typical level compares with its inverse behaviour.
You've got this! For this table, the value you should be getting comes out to 58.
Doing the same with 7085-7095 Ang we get 55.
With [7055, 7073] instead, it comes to 55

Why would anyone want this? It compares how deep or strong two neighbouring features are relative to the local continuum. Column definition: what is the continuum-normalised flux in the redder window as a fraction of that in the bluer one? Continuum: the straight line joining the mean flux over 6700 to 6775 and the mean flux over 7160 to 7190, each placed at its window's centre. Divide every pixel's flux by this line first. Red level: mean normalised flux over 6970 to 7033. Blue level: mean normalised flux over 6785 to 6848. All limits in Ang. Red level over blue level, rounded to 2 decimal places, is 1.00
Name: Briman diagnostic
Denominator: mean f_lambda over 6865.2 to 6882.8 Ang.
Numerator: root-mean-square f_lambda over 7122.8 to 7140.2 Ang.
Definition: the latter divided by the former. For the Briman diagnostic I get 0.96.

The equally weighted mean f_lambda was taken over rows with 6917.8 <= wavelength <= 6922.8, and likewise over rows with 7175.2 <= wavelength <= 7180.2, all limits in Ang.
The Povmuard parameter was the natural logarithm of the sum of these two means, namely 3.60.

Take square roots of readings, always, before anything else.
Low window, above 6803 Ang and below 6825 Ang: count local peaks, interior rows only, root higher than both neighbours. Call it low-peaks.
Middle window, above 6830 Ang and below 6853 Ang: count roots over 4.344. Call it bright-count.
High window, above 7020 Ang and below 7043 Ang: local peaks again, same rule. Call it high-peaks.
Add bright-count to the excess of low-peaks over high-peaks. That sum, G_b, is 11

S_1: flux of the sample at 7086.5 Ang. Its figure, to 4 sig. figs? 18.02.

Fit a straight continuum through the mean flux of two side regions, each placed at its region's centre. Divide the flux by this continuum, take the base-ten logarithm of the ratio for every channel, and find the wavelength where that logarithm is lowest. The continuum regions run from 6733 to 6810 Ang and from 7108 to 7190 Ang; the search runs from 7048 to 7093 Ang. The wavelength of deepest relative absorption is 7069.0 Ang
